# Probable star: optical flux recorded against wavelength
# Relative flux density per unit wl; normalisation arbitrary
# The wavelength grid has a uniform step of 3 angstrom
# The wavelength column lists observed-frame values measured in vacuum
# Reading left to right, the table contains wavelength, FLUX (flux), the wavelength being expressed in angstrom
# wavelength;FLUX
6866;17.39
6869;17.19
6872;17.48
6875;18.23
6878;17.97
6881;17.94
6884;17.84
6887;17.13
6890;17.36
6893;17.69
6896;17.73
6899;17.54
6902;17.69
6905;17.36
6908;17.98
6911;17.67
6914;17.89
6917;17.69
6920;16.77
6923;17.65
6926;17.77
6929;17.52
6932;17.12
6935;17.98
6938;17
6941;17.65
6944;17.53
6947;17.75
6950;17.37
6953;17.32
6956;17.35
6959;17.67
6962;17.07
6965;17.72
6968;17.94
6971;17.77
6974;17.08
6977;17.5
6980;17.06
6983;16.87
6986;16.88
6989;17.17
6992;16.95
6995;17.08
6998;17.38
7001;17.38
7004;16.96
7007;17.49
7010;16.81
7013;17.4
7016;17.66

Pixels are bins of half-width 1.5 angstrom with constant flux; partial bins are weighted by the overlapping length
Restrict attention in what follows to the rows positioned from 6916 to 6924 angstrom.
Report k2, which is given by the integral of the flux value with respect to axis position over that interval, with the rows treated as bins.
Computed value 139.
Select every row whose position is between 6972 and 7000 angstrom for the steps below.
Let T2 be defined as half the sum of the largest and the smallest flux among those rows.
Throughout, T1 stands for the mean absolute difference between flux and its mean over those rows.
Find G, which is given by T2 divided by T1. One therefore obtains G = 106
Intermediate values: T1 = 0.16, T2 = 17.2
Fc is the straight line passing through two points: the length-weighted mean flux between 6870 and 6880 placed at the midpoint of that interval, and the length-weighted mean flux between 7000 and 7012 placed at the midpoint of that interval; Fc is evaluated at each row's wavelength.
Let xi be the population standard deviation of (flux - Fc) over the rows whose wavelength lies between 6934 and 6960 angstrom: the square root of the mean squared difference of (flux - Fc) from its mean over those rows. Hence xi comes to 0.27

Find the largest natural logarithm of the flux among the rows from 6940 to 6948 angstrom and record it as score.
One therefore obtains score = 2.88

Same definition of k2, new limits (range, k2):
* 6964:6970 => 107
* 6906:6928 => 388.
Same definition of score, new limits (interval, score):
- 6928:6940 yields 2.89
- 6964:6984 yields 2.89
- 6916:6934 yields 2.88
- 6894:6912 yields 2.89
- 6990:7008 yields 2.86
